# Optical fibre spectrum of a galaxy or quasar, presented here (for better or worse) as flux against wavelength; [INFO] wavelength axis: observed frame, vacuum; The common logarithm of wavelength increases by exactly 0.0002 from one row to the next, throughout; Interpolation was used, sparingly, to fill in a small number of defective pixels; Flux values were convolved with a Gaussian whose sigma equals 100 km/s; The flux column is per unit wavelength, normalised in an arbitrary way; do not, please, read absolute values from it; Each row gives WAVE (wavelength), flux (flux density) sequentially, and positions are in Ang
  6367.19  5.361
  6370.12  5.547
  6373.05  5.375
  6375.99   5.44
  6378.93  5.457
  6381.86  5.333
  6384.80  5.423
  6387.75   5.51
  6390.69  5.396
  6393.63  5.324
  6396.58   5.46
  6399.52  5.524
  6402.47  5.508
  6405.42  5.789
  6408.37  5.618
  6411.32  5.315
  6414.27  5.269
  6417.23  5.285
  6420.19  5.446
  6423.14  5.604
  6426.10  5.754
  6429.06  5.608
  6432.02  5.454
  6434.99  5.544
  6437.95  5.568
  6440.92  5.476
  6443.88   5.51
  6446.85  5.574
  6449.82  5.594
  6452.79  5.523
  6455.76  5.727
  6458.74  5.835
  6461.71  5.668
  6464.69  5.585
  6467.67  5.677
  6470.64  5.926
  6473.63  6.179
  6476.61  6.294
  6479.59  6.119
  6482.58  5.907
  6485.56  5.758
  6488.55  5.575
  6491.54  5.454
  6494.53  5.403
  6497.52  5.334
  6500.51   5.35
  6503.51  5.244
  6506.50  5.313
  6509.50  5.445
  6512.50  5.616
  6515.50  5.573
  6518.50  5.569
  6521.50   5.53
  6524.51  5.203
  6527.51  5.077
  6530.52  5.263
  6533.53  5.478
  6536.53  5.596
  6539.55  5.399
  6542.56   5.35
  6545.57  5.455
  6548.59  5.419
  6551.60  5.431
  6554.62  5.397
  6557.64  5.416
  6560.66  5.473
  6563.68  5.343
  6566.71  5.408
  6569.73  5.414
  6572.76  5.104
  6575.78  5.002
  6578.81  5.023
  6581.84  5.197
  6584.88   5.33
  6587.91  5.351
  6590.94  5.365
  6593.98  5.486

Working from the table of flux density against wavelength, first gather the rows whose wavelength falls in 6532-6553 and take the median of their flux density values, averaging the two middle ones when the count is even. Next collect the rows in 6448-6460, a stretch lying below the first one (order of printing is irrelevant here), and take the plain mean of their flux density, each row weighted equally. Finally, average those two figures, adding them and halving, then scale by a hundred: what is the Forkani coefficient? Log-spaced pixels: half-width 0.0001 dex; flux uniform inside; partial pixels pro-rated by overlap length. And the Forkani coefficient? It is 555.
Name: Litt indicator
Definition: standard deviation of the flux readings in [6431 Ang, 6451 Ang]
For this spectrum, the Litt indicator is 0.05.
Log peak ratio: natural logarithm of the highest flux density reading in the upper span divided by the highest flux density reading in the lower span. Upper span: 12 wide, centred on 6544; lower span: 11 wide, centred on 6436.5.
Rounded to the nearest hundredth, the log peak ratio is -0.02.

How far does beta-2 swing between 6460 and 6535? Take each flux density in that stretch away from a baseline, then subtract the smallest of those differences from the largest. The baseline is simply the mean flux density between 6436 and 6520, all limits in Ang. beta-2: 1.22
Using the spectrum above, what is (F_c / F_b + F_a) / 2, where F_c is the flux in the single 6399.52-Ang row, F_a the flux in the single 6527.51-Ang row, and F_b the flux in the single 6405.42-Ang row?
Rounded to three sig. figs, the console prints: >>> 3.02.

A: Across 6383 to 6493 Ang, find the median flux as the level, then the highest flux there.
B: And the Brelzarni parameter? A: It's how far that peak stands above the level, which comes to 0.72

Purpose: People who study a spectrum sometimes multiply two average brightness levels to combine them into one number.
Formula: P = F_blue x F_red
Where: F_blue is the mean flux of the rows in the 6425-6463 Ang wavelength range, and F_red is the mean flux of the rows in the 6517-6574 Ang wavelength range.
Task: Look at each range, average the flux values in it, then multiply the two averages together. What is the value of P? 30.2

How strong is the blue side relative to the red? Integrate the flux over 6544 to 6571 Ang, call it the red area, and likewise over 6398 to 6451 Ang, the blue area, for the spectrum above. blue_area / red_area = 2.00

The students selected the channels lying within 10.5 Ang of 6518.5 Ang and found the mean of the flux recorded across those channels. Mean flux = 5.43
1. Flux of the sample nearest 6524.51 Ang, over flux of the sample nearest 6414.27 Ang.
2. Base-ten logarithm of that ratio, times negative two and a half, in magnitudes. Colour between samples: 0.014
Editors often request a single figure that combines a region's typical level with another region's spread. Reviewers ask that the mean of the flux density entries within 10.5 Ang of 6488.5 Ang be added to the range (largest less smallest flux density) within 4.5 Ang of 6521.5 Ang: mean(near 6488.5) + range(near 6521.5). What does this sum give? 6.0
